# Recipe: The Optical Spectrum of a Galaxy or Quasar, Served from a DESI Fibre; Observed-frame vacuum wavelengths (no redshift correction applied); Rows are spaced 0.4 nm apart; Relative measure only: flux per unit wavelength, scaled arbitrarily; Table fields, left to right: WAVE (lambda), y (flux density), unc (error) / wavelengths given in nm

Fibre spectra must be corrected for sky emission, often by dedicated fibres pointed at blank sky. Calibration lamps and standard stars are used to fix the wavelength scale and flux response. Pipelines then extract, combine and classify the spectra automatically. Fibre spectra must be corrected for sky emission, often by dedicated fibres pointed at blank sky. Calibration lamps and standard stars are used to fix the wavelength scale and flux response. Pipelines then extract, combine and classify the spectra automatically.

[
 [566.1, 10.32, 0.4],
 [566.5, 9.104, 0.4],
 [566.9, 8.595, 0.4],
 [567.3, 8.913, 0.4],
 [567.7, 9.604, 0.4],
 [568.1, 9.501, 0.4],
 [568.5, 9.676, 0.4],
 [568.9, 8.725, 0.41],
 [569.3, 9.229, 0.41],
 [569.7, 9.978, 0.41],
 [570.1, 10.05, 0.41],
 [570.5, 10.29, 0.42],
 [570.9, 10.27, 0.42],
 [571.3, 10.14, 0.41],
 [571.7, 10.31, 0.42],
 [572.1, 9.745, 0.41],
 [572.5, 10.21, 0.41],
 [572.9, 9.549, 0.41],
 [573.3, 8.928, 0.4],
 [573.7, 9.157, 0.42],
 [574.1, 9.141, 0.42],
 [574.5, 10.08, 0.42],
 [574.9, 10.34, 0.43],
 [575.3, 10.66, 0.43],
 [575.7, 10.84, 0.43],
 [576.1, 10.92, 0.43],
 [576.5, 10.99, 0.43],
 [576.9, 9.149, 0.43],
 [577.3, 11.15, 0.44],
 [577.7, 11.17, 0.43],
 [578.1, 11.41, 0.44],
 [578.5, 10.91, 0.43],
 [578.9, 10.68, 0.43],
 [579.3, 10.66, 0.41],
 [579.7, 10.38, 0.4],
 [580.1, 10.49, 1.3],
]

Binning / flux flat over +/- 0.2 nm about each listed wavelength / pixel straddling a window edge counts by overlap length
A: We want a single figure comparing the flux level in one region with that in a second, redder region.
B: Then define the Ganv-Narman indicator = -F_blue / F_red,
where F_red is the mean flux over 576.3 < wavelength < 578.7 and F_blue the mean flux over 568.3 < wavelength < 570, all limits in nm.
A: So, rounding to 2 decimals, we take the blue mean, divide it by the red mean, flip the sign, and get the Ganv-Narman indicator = -0.87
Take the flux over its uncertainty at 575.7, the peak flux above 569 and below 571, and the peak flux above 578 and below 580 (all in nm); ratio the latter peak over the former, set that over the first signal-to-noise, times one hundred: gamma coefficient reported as 4.40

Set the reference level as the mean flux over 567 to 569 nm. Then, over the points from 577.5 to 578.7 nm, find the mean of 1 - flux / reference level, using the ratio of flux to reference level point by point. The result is -0.20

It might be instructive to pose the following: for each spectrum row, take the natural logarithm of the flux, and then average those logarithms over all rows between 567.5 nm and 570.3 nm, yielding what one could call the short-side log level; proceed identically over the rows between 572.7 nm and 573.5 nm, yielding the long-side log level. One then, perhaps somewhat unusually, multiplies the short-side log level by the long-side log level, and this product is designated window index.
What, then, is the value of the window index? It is 5.01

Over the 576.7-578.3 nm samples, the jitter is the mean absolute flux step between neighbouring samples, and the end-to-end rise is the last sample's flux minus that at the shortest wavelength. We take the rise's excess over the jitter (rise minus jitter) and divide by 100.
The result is 0.015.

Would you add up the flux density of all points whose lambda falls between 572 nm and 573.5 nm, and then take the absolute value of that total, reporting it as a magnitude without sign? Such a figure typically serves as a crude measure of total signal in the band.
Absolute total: 38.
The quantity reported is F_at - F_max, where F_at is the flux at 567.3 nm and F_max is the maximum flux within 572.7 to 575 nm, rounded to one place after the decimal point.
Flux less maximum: -1.4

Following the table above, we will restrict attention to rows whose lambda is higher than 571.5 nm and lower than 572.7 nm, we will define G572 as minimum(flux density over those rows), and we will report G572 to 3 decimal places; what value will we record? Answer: 9.745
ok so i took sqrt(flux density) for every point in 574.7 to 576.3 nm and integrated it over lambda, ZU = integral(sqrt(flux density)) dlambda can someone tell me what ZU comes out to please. 5.23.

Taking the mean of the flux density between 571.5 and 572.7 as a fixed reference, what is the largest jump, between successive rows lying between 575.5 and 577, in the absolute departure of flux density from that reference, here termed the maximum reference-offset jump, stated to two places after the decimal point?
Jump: 0.08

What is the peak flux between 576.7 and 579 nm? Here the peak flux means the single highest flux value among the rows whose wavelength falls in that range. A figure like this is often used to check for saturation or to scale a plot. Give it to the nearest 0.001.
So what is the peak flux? 11.410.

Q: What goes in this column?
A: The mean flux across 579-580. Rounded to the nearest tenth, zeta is 10.5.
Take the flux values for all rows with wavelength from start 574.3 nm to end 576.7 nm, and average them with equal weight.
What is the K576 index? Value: 10.6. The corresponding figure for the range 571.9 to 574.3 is 9.5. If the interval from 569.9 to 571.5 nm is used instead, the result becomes 10.2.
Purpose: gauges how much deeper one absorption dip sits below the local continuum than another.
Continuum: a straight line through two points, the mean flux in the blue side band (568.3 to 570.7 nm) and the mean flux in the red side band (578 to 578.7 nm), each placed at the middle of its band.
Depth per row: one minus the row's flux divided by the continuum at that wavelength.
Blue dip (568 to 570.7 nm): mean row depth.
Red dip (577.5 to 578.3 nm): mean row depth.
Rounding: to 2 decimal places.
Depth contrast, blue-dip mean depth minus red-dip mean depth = 0.02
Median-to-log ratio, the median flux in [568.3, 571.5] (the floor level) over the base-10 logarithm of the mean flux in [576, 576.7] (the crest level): 9.6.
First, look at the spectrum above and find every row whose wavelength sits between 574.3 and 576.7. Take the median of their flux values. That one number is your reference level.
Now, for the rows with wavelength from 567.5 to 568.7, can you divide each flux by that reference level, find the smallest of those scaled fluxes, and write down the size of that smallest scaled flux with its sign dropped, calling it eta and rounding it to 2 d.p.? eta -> 0.88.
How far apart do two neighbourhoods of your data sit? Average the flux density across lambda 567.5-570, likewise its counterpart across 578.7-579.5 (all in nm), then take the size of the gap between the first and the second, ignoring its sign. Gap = 1.2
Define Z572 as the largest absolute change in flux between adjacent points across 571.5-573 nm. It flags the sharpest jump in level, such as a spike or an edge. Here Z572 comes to 0.66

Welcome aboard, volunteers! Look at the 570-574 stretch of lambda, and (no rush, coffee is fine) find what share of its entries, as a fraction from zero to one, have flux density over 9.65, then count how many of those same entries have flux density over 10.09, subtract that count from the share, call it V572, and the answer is -4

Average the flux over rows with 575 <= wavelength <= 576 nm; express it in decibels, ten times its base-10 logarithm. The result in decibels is 10.3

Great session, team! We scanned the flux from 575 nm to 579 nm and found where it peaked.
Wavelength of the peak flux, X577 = 578.1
